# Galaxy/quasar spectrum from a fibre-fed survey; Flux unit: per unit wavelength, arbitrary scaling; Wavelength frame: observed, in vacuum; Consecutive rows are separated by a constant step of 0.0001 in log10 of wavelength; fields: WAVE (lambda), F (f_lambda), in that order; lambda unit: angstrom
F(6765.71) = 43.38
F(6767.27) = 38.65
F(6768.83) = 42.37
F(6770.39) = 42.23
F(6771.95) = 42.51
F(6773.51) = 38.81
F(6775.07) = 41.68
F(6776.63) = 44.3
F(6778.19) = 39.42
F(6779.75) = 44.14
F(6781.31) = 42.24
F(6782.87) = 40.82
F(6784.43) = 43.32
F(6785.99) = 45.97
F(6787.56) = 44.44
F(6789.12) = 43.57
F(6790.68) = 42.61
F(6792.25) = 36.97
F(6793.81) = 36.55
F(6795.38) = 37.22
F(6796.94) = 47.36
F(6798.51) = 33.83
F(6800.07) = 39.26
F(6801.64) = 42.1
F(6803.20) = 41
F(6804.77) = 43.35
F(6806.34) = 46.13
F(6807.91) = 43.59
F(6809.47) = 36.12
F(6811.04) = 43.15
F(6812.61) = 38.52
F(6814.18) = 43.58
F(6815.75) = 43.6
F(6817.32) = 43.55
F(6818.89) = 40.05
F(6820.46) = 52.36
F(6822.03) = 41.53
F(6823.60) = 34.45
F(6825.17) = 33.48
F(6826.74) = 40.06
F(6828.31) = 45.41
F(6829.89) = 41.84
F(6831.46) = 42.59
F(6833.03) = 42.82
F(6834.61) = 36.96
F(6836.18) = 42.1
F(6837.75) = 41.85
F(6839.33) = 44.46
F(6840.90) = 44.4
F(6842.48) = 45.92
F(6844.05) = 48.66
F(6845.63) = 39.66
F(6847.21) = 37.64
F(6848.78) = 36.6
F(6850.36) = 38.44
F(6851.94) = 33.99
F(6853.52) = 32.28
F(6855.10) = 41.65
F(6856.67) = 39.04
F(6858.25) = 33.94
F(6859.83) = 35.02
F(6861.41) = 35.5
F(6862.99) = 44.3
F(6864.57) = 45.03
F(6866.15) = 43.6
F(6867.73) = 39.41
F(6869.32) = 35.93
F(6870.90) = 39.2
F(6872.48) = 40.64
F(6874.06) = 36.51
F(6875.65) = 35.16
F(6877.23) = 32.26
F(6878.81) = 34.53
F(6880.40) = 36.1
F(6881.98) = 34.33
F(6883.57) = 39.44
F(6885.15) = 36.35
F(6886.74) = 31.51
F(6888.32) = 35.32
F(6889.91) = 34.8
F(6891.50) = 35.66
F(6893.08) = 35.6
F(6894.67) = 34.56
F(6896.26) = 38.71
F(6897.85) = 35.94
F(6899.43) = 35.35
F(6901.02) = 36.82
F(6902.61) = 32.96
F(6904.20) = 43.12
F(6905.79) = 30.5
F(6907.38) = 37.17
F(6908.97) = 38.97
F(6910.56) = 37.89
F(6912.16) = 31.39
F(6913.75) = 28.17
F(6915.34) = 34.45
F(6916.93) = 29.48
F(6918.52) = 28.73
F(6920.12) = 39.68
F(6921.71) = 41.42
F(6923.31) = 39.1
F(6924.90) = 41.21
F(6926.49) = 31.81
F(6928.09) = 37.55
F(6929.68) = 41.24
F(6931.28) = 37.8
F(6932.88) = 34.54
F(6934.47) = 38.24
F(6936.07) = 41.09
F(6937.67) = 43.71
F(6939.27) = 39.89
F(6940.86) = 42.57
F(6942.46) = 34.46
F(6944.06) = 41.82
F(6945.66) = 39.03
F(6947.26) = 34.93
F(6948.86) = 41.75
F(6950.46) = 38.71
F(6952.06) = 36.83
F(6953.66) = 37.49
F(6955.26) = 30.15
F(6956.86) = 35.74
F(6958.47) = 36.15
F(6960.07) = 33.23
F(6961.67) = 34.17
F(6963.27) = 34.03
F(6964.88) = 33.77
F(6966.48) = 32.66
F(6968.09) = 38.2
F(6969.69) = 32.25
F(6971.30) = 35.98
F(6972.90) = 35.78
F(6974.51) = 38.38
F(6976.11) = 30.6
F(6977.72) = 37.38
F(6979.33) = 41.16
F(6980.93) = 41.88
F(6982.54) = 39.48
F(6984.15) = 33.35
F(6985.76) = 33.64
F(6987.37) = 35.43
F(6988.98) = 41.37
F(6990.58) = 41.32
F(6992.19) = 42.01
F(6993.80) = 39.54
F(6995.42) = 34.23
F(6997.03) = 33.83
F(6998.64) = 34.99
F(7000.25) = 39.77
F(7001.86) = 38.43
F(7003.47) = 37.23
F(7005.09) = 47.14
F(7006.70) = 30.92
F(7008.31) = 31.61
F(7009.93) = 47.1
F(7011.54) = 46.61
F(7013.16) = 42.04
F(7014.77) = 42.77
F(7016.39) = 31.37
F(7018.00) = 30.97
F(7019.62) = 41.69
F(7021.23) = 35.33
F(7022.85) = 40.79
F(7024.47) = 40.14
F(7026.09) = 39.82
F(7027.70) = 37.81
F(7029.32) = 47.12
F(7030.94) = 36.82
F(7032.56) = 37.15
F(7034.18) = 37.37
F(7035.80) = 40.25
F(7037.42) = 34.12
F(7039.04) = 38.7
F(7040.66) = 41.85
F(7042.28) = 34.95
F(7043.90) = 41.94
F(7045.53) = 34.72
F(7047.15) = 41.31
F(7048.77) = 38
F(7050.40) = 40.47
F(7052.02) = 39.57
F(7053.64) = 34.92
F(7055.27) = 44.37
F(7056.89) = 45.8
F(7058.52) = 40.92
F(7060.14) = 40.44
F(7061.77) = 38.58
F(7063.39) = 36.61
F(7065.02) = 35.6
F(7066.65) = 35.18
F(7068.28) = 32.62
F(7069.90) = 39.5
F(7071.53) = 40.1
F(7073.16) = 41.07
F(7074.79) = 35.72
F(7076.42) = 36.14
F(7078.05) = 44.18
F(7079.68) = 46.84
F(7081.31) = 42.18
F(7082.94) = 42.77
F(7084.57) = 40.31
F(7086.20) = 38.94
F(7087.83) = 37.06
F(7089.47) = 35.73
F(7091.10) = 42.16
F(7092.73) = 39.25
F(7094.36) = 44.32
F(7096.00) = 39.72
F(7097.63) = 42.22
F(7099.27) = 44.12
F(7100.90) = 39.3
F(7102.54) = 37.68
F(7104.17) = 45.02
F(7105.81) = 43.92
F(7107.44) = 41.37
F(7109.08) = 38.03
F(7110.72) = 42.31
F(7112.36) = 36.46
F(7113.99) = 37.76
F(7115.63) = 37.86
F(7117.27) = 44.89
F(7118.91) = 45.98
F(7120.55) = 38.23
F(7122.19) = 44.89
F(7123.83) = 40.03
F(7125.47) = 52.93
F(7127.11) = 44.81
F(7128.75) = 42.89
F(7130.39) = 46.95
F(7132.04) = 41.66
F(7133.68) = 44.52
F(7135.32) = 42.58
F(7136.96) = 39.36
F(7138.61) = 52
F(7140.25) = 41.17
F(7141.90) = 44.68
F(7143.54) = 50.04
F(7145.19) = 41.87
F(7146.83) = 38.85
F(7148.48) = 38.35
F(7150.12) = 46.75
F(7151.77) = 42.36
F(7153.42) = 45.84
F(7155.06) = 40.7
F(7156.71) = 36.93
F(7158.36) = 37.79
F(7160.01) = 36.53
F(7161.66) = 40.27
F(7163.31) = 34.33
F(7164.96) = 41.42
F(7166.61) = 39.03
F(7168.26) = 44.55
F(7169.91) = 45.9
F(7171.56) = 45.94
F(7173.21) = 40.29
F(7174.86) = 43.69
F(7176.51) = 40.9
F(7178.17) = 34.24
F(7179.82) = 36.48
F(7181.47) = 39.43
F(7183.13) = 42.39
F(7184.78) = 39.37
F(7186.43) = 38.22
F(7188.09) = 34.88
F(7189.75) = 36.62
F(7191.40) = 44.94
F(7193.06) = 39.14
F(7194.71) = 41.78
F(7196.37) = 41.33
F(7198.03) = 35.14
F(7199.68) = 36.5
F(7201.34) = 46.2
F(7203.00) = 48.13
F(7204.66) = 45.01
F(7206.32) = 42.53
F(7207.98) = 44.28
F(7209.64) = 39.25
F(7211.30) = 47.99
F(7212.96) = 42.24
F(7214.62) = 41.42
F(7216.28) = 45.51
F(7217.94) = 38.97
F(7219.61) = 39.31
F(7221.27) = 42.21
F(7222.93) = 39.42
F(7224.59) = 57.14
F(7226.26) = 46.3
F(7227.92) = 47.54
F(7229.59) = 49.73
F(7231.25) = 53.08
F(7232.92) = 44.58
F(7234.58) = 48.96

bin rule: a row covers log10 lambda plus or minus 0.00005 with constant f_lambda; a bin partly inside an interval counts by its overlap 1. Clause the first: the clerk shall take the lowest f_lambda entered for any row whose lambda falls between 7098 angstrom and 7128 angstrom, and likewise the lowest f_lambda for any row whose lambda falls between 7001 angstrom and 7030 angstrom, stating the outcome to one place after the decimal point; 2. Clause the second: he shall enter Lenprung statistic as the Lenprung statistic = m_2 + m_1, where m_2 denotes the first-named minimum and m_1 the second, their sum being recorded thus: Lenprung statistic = 67.4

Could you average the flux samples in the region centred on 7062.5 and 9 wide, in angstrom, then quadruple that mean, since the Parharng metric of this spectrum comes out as 152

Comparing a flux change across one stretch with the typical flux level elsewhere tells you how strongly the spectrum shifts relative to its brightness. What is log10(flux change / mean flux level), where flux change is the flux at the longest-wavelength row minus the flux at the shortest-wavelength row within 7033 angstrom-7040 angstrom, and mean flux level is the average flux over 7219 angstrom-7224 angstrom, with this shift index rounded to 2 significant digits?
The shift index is -1.5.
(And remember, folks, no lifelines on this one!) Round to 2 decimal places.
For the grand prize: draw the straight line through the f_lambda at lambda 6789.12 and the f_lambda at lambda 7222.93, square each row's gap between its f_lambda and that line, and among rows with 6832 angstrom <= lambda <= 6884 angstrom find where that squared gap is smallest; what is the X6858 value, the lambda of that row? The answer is 6833.03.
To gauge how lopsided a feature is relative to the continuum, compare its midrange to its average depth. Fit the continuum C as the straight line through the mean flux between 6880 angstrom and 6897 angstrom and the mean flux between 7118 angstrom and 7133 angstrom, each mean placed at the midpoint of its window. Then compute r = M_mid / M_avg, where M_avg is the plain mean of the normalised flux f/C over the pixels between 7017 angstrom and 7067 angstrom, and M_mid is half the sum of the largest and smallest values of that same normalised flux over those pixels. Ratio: 1.02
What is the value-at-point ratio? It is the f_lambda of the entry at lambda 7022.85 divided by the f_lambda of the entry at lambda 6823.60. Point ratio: 1.18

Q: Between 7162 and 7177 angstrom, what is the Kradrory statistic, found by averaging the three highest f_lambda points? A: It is 45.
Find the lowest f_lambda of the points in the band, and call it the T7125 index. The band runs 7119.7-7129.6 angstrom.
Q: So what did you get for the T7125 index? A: 38.23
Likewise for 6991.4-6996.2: 34.23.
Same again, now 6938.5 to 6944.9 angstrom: 34.46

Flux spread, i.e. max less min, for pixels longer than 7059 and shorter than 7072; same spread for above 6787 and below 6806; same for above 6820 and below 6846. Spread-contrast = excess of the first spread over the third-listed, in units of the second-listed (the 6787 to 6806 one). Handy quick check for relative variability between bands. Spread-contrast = -0.8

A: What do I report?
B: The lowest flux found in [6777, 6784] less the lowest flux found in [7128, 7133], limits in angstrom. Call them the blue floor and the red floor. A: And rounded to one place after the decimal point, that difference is -2.2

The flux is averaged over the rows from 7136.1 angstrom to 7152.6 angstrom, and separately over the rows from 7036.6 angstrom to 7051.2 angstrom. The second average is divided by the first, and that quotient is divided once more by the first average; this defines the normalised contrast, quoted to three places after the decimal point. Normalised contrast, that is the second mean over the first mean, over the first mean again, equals 0.020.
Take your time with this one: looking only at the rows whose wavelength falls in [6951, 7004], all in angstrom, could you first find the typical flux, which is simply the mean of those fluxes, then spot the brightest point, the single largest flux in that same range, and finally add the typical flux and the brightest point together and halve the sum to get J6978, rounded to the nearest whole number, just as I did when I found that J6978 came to 39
